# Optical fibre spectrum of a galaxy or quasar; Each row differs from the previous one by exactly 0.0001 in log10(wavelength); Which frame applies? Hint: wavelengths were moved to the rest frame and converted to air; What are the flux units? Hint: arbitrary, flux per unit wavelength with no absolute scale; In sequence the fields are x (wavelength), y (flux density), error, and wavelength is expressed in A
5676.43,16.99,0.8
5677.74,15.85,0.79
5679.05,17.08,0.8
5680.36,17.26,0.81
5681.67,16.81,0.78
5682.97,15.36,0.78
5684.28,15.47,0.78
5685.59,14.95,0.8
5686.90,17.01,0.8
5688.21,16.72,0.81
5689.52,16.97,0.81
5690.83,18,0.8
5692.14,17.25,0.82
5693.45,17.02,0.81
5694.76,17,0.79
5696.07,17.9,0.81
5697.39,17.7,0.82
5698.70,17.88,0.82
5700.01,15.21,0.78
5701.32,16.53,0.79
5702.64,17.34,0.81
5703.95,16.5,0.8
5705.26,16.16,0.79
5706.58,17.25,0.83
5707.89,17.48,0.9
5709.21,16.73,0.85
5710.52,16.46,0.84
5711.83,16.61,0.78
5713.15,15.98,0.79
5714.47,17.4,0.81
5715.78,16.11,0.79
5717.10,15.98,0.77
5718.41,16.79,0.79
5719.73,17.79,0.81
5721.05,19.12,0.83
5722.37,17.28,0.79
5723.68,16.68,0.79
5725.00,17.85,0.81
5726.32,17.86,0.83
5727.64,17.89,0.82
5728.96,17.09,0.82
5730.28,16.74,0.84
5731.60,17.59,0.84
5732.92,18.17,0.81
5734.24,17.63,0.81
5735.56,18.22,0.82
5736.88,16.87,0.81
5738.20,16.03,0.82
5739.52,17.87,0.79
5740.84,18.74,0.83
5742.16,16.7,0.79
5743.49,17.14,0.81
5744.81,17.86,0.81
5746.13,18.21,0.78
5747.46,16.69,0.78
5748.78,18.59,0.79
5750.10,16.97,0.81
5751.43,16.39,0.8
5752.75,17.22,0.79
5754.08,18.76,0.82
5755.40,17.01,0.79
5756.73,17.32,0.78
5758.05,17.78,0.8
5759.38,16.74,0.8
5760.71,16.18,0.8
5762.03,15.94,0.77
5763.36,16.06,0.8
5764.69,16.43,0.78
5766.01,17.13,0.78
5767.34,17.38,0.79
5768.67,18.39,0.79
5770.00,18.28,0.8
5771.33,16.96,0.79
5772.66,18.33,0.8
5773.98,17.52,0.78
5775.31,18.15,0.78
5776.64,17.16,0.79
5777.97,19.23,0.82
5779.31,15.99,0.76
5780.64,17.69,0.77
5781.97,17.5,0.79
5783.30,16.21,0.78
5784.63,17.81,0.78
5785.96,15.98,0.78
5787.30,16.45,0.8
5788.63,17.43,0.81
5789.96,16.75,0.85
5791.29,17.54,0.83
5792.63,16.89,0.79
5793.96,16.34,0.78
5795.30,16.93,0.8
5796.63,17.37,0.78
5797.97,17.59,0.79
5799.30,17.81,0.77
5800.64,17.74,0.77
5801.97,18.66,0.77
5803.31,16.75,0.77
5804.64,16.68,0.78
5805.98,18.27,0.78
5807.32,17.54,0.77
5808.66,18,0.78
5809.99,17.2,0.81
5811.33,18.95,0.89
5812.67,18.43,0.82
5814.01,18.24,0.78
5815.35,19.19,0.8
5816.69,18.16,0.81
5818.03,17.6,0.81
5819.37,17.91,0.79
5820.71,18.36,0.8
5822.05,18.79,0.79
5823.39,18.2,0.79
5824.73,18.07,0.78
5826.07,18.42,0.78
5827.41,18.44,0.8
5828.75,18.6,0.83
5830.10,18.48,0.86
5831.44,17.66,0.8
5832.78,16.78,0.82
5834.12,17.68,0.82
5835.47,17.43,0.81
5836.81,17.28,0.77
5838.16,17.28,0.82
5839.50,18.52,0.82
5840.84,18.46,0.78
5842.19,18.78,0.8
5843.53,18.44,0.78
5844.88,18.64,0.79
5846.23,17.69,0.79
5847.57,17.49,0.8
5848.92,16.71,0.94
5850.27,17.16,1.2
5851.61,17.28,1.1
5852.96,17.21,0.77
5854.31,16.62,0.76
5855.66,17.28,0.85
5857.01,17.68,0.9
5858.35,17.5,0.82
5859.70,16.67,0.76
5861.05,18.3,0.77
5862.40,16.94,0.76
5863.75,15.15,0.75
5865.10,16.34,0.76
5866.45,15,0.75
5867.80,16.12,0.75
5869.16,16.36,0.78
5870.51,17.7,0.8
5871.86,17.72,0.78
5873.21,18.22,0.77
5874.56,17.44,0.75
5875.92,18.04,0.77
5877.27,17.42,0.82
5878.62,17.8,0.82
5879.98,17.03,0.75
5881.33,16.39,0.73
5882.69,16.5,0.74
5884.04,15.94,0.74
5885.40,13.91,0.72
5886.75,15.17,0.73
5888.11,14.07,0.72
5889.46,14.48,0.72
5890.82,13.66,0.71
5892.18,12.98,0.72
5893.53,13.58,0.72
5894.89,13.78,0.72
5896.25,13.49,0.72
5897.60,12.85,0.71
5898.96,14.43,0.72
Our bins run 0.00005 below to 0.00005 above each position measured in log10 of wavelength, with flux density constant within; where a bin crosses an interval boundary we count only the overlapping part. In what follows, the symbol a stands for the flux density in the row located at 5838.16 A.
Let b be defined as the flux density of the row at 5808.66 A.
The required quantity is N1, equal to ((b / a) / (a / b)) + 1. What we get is 2.09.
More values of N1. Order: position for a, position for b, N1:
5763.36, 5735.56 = 2.29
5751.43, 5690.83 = 2.21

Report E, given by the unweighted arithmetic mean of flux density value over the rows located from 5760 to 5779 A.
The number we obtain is 17.4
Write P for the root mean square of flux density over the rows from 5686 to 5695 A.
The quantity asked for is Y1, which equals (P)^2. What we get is 294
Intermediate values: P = 17.1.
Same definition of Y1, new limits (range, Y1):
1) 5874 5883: 297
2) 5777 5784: 301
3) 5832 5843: 316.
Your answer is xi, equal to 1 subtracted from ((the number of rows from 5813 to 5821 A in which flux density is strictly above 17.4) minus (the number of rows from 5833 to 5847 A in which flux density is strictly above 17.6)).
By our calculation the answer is -2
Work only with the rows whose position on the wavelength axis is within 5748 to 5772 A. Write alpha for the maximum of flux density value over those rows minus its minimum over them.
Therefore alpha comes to 2.8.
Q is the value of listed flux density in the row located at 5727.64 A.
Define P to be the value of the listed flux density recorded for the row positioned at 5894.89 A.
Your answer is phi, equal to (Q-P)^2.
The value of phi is 16.9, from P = 13.78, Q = 17.89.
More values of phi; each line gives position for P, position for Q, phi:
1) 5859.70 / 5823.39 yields 2.3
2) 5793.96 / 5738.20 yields 0.1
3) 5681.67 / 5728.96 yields 0.1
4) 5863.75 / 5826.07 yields 10.7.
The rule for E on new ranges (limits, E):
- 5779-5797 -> 16.9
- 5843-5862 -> 17.5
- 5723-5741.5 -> 17.5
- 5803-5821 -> 17.9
